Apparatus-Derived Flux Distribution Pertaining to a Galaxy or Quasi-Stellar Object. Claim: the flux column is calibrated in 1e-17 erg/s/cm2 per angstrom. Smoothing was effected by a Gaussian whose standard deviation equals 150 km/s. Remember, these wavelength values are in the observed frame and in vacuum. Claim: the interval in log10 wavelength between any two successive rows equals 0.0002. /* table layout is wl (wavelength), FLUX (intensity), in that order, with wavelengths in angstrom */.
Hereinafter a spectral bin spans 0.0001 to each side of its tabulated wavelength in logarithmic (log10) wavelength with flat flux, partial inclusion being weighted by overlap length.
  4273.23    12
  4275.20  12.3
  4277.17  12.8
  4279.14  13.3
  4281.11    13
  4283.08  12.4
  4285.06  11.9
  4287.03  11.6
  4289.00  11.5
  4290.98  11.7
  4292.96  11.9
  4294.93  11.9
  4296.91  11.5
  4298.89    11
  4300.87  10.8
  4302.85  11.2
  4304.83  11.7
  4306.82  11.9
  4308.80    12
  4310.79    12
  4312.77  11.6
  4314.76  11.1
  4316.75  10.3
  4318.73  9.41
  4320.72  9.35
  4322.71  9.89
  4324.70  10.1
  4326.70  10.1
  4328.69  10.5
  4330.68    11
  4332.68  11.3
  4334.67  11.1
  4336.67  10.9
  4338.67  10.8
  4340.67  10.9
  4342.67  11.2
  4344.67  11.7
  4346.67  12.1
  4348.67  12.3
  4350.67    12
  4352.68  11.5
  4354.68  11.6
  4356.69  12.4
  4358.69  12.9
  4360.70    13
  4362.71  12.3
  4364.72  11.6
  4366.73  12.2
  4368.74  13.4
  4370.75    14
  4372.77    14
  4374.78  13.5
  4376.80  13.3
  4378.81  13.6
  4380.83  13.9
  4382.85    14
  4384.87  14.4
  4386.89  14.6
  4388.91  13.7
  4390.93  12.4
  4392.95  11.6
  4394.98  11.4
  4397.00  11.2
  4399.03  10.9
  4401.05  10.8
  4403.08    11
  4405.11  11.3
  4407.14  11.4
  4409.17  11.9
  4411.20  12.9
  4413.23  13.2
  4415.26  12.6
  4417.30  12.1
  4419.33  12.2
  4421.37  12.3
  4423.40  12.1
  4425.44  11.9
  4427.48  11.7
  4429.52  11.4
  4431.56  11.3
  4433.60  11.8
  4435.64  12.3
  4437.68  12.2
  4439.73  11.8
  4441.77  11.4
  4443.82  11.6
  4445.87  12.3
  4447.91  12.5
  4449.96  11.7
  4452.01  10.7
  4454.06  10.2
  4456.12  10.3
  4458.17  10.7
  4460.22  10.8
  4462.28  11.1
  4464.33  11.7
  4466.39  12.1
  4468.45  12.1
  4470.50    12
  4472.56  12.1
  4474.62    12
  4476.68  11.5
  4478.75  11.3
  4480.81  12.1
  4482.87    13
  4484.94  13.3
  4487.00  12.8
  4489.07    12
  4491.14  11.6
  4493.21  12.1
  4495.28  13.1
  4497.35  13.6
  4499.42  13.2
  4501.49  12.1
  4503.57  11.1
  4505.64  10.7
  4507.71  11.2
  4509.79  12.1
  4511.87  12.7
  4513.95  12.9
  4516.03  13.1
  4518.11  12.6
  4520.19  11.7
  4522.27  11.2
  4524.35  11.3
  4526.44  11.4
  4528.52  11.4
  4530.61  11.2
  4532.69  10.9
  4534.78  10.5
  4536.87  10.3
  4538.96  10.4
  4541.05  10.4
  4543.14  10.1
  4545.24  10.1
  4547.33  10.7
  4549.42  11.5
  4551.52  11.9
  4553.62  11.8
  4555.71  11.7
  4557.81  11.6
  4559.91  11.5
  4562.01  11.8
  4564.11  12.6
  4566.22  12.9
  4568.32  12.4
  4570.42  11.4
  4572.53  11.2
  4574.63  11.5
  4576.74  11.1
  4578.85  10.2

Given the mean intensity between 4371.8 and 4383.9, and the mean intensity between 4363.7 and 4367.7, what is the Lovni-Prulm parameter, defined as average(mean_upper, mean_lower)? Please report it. 12.8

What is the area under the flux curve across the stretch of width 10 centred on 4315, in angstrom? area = 108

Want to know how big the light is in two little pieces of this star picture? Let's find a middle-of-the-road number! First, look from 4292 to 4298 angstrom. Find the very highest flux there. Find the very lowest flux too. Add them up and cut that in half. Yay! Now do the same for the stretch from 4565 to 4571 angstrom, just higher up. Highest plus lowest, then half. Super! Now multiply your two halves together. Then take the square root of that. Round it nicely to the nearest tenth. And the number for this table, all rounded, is 11.9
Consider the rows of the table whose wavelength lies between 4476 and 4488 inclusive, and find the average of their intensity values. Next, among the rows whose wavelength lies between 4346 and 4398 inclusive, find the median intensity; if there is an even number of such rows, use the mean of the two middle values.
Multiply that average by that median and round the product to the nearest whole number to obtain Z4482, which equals 156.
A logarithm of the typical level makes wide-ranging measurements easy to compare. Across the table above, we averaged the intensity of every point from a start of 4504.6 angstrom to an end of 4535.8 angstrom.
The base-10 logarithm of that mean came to 1.07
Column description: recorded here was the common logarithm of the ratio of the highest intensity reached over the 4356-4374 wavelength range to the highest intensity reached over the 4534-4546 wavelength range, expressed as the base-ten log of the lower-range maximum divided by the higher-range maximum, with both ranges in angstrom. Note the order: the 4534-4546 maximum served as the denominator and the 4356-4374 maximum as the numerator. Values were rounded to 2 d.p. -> 0.12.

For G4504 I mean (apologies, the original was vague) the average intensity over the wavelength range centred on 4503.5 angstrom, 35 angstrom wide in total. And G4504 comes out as 12.3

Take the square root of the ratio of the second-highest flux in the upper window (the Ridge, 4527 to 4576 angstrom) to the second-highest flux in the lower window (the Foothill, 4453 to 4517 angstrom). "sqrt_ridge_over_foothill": 0.97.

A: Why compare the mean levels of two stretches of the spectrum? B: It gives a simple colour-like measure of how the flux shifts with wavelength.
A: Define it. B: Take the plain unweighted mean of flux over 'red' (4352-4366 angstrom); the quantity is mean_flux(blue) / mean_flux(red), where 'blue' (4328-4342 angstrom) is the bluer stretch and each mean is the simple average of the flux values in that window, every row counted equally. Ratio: 0.90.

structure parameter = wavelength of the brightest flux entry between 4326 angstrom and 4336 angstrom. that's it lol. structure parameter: 4332.68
